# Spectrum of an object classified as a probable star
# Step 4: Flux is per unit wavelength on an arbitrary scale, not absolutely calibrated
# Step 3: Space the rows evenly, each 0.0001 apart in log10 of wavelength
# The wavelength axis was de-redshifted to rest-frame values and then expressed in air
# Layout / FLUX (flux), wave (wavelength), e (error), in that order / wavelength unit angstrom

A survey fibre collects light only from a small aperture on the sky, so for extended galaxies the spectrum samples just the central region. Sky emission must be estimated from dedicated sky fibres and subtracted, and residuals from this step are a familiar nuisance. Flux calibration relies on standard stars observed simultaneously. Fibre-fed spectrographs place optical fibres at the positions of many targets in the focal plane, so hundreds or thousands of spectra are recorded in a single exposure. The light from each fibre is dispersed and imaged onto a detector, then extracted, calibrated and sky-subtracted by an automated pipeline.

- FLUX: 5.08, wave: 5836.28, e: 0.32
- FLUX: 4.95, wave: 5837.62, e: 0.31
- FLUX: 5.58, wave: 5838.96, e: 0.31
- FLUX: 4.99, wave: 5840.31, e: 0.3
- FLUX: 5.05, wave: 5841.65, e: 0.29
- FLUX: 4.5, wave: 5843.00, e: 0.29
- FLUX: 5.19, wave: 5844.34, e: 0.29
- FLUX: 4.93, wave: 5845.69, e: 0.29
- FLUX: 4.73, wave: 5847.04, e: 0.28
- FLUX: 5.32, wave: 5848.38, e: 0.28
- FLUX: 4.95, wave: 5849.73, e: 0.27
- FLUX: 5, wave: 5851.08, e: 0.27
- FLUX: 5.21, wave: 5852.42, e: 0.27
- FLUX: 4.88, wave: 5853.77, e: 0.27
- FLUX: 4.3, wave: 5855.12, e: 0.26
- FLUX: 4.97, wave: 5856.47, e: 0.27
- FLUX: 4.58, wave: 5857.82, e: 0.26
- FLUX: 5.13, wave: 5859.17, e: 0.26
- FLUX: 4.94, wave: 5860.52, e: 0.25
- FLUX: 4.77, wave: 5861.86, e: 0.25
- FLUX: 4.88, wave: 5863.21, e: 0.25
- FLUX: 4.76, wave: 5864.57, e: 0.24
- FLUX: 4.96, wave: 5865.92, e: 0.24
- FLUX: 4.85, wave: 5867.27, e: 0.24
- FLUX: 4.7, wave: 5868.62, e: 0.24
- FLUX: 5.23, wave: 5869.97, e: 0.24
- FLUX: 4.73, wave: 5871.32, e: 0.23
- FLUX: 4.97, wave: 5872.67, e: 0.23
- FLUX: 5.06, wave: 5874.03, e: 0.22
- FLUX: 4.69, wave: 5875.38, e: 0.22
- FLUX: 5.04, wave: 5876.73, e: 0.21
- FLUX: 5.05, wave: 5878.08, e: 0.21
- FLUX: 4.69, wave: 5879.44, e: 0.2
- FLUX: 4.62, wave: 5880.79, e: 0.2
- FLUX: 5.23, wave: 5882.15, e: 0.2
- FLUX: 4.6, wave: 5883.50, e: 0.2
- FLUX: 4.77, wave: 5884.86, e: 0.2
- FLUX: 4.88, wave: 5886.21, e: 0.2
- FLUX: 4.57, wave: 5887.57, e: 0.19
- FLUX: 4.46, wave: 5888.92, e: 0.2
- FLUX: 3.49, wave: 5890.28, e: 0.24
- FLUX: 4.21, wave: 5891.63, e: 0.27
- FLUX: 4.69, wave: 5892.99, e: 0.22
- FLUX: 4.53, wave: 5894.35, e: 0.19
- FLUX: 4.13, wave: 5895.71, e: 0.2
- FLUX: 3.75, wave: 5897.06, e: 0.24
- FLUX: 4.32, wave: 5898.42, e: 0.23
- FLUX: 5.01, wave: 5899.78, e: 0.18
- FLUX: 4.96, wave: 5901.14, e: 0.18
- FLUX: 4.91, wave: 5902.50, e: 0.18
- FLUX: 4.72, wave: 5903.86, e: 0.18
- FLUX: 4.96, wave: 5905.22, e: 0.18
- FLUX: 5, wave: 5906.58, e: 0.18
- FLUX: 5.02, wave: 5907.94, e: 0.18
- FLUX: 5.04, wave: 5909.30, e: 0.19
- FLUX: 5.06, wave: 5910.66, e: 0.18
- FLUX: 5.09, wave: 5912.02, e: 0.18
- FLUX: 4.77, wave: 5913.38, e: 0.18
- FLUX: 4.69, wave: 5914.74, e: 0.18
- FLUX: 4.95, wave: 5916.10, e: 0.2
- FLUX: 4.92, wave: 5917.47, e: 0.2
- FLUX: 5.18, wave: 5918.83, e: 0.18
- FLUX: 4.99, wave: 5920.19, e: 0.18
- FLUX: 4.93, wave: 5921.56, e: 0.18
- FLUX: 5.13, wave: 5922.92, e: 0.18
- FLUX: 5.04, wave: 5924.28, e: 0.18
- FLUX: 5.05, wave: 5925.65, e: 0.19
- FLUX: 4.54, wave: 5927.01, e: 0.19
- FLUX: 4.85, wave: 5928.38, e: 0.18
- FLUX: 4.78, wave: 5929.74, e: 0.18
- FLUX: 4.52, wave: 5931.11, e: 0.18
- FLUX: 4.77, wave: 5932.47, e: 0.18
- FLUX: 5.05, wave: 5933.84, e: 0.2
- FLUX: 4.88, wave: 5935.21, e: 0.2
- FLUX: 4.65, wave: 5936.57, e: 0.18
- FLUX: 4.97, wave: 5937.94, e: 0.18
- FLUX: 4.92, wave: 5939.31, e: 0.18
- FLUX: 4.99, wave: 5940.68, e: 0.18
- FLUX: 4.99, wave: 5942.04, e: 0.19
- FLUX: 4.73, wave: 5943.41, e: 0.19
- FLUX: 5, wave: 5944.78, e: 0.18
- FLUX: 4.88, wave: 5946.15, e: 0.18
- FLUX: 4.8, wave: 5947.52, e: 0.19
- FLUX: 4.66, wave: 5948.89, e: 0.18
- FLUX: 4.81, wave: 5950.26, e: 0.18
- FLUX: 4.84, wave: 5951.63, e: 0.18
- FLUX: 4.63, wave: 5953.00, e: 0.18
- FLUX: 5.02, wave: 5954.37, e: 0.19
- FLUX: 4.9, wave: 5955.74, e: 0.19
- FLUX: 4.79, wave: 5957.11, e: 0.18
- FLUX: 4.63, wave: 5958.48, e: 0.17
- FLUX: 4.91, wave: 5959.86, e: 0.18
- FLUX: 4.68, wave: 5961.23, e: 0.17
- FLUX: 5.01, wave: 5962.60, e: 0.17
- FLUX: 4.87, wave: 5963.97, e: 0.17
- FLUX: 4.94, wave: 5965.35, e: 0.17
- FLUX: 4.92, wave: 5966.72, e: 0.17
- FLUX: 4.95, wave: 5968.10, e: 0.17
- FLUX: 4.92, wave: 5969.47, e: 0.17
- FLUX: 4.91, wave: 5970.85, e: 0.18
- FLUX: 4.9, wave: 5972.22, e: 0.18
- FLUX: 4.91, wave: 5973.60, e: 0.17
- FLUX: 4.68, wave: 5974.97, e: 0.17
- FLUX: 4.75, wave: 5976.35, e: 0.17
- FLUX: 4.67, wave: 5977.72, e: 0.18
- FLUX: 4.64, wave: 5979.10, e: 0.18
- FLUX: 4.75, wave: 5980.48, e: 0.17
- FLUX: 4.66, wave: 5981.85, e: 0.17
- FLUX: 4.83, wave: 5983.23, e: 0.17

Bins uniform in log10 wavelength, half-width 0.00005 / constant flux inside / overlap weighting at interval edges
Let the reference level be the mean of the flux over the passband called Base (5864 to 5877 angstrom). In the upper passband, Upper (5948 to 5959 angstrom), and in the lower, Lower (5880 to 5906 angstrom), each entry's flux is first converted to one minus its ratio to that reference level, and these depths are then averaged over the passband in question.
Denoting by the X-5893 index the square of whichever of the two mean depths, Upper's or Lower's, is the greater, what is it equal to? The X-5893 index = 0.0045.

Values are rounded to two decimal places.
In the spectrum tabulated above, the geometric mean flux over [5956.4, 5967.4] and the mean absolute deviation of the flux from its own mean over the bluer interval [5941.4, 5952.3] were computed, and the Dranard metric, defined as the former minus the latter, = 4.75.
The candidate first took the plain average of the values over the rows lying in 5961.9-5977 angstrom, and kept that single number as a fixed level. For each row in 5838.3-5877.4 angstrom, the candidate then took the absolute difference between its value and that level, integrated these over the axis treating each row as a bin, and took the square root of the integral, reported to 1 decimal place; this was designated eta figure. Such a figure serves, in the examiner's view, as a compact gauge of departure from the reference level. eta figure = 2.8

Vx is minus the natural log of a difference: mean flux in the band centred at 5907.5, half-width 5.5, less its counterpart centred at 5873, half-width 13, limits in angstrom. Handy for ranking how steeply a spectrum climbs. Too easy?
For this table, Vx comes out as 2.3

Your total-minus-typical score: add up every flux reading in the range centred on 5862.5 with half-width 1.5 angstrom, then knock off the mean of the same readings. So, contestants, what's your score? 4.82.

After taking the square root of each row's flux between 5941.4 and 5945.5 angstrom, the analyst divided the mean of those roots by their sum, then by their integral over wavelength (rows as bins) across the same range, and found 0.0367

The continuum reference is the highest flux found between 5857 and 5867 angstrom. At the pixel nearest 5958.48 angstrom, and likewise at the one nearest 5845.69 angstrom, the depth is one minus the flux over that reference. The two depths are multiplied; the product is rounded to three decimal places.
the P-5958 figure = 0.004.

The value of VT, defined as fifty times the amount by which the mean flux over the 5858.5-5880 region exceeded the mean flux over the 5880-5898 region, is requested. 22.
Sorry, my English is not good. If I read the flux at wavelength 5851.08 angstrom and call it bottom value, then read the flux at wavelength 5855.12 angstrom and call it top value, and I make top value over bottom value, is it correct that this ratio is 0.86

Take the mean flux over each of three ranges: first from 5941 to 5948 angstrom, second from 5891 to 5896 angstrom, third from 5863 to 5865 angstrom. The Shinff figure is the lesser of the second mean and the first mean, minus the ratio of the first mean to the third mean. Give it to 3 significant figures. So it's 3.38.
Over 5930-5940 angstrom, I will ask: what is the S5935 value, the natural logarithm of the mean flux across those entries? 1.57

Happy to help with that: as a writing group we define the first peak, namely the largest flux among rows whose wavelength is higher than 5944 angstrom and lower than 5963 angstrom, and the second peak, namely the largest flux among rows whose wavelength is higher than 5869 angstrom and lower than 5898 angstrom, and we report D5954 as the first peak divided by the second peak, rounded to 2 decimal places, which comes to 0.96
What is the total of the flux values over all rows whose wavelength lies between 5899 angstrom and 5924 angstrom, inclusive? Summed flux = 89.3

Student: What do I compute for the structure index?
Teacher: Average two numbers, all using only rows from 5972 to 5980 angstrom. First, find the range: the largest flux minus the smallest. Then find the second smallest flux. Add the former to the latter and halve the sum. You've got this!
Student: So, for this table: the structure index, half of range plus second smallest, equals 2.47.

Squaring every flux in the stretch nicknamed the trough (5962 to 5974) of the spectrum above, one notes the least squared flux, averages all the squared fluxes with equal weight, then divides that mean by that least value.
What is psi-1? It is 1.02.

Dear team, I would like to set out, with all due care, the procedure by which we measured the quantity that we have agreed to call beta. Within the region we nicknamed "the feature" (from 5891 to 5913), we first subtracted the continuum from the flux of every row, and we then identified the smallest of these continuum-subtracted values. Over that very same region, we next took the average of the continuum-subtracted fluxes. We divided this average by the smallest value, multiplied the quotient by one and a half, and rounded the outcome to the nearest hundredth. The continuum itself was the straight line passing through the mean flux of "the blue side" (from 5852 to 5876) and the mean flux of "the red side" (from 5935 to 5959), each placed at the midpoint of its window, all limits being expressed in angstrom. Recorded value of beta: 0.19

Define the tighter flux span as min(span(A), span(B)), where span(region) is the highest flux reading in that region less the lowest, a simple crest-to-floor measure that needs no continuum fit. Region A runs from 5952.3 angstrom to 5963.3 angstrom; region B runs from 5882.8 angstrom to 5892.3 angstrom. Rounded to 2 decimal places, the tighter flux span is 0.39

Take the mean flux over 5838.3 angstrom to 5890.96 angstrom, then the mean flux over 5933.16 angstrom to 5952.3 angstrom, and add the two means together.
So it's 9.72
